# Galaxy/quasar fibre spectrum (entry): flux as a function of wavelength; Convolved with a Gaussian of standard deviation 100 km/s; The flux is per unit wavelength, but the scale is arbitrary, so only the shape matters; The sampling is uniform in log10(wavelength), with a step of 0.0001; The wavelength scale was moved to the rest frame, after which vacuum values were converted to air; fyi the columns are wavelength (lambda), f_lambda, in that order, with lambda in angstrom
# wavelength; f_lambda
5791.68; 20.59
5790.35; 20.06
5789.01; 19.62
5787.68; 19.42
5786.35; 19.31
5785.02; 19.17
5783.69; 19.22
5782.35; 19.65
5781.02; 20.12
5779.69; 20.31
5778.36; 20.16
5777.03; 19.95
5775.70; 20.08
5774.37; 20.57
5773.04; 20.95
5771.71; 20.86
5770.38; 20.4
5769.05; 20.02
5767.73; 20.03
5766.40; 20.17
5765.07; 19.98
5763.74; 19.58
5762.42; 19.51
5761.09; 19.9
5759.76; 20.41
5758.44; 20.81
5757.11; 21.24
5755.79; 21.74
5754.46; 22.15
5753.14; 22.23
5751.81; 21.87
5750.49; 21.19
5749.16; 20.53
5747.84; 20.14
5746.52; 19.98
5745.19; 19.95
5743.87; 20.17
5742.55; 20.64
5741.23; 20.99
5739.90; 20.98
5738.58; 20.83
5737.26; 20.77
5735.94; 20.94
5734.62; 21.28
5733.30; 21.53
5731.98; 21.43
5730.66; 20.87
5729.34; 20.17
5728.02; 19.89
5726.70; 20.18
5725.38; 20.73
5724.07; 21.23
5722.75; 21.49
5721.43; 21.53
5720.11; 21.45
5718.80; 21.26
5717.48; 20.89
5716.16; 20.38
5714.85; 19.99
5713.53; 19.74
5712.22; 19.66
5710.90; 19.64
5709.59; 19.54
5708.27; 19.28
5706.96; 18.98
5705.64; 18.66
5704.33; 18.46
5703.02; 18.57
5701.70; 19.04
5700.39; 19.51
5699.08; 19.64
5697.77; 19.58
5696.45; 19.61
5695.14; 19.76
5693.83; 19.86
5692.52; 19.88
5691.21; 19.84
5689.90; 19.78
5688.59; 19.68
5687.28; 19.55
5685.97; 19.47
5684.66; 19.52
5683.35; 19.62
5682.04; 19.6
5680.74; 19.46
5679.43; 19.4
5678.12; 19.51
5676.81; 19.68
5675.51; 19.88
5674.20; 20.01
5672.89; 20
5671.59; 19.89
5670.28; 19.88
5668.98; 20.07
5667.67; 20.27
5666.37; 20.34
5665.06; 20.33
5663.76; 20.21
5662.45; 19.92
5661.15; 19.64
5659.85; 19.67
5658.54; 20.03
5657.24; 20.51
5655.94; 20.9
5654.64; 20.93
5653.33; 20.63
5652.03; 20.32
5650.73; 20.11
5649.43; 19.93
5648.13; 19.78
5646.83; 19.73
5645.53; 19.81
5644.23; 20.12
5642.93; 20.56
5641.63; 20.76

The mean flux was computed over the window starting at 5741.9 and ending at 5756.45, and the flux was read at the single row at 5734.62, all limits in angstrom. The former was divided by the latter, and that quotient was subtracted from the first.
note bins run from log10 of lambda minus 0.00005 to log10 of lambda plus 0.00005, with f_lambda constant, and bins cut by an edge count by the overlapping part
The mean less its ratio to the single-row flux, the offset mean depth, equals 20.0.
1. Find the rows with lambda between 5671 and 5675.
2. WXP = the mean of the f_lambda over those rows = 20.0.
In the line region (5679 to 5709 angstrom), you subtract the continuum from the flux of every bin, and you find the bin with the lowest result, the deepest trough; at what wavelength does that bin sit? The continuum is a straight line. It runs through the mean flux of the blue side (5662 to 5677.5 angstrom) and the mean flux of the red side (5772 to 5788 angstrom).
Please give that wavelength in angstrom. 5704.33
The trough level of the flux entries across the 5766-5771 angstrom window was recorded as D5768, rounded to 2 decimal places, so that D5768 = 20.02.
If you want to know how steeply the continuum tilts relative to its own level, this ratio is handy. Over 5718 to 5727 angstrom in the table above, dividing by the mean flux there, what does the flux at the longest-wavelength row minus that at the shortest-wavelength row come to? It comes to -0.051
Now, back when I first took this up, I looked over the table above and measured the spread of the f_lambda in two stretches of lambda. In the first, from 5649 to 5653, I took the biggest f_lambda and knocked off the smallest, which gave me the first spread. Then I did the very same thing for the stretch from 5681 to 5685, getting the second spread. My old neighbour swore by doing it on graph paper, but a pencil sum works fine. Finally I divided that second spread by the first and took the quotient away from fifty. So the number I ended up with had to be 49.7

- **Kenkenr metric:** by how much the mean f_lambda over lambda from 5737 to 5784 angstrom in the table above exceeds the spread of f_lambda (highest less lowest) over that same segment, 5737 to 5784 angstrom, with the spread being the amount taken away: 17.5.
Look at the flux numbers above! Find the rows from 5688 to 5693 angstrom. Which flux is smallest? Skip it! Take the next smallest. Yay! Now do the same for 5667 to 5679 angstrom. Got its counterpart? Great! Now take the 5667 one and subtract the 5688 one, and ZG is -0.10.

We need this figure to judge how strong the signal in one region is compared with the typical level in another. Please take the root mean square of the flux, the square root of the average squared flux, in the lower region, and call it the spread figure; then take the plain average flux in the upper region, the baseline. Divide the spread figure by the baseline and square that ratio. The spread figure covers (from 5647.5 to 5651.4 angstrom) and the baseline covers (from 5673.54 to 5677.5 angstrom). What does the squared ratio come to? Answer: 1.01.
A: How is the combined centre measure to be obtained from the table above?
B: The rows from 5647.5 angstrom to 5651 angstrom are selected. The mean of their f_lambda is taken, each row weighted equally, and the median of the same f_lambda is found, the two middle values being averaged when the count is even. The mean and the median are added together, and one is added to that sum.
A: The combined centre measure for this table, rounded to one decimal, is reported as 40.9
